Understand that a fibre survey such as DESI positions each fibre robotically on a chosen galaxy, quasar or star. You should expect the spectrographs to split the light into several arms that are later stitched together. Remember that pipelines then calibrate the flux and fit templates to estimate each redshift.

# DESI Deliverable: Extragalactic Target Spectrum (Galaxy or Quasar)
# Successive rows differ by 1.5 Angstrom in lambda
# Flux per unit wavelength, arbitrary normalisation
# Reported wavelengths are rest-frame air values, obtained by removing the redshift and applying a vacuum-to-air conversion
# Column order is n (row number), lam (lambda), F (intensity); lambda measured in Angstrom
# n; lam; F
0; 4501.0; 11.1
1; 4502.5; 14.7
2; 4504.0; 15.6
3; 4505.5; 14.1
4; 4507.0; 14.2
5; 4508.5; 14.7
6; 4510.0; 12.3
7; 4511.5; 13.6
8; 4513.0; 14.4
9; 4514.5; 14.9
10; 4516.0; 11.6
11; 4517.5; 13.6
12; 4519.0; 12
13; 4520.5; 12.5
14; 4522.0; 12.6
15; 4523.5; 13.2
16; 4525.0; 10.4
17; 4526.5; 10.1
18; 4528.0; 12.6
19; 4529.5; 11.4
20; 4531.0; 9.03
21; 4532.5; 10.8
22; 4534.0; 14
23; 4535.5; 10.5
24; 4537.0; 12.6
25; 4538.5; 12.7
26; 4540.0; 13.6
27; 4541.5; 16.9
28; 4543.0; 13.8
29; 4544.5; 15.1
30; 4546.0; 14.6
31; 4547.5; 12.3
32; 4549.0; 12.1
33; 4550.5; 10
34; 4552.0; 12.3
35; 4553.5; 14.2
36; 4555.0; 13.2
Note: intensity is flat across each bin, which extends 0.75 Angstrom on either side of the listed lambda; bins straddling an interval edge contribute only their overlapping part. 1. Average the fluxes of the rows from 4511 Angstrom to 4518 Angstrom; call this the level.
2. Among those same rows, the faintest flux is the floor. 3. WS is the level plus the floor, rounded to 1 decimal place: 25.2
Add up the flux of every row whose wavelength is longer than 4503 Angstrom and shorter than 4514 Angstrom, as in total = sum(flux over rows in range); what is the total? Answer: 98.9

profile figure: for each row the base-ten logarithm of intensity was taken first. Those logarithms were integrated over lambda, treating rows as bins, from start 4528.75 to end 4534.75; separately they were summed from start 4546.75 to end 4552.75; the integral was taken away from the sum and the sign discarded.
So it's 2.03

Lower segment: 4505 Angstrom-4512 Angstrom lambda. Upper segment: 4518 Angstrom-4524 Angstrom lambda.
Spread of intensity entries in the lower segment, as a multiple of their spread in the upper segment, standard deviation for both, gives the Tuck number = 1.9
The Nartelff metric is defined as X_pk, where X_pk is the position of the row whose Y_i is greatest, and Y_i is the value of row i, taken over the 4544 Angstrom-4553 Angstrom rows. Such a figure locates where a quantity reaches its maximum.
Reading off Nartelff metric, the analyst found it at 4544.5 Angstrom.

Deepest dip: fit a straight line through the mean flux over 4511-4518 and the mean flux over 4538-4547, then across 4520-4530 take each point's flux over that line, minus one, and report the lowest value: -0.28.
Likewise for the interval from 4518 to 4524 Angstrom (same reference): -0.13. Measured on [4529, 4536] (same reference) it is -0.36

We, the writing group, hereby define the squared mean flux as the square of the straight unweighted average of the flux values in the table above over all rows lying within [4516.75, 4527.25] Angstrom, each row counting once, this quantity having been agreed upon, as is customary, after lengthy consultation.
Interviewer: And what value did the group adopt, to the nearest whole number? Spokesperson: 145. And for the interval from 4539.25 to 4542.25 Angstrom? 233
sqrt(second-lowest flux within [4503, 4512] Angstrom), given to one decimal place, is 3.7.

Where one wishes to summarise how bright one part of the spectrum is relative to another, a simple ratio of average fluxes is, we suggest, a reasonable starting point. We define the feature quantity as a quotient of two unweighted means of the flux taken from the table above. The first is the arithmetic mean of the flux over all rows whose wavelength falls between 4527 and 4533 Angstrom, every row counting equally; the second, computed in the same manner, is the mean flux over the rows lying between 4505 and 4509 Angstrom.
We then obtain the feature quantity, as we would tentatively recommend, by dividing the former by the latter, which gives 0.76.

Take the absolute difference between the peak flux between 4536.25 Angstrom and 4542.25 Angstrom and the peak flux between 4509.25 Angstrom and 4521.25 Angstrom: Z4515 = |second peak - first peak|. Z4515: 2.0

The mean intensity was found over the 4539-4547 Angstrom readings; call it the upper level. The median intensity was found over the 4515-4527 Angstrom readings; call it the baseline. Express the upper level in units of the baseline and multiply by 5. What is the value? 6.0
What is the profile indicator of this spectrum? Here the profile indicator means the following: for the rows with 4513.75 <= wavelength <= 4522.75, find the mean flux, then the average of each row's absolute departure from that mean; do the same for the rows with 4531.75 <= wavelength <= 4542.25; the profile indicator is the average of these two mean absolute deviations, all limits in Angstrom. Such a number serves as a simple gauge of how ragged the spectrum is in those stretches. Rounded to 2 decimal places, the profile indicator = 1.24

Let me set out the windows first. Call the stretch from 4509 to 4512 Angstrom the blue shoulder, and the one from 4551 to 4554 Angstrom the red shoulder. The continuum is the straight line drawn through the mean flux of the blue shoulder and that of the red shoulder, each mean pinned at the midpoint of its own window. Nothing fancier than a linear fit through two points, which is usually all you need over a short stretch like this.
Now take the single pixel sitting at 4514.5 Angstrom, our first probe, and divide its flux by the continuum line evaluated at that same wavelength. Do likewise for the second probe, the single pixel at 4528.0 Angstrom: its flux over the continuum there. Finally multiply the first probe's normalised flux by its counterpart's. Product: 1.11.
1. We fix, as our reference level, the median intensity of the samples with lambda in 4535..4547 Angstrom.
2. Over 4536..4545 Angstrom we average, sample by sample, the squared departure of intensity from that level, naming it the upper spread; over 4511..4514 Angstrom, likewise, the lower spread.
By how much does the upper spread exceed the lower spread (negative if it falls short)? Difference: 2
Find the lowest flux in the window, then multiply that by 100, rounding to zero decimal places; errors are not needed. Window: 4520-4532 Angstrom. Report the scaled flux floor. 903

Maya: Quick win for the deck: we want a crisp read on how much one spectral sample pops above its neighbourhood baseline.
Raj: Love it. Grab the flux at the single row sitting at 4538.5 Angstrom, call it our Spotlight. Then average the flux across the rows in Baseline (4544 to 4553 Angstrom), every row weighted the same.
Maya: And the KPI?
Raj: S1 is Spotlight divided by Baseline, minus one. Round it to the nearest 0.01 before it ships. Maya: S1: 0.00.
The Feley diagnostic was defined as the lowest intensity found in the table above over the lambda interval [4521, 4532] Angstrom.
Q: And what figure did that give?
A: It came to 9.03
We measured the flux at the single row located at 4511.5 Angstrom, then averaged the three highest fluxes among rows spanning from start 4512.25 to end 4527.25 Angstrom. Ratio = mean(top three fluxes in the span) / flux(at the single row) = 1.1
